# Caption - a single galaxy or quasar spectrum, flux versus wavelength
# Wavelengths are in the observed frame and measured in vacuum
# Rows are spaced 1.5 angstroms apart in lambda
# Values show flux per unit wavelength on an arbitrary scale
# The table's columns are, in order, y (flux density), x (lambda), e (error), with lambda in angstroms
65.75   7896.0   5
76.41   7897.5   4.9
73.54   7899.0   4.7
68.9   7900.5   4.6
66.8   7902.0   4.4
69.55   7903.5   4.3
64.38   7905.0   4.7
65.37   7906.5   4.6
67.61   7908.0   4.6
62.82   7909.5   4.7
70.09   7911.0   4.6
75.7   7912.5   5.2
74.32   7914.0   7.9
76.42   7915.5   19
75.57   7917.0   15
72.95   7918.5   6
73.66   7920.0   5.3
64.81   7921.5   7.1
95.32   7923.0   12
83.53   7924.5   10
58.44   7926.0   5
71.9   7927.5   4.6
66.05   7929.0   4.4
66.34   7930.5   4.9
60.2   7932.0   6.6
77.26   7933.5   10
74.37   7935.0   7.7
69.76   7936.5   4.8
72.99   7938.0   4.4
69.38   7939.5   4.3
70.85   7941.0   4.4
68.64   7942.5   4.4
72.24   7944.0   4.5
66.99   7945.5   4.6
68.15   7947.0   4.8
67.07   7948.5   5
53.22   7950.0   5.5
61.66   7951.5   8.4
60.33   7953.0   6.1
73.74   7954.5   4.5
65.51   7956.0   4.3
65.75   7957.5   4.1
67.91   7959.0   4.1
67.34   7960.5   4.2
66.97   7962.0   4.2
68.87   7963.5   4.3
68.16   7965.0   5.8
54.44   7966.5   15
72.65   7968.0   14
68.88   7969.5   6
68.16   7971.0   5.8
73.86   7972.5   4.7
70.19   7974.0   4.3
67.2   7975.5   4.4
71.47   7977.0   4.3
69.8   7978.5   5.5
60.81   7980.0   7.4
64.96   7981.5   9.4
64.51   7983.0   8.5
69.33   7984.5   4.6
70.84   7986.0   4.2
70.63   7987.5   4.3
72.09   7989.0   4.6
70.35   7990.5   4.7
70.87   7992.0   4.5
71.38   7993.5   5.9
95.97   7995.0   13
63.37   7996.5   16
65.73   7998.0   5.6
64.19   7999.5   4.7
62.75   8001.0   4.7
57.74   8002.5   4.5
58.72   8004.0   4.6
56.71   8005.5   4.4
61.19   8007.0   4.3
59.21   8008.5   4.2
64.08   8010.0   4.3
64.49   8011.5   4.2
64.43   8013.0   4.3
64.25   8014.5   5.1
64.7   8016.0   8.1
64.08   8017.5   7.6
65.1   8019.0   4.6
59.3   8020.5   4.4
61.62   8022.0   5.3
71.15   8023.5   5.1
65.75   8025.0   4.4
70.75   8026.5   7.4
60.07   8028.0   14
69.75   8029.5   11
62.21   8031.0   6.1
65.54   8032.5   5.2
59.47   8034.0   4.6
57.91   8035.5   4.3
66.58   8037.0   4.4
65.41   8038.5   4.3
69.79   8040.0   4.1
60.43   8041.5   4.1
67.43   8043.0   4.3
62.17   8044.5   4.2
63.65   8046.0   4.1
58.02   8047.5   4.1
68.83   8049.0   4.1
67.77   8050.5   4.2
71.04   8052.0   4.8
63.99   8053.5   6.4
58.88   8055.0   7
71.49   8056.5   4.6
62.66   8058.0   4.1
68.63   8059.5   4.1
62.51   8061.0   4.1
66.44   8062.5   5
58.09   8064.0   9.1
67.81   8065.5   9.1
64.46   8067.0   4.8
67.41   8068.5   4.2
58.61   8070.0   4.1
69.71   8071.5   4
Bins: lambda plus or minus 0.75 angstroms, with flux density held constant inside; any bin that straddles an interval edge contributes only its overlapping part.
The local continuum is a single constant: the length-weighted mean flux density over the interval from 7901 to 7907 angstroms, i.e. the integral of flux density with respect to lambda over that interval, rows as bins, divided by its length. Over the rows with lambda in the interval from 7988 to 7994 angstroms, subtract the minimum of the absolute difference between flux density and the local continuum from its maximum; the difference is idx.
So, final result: 1.7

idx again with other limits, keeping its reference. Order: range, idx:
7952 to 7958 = 6.1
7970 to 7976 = 6.7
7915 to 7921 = 3.5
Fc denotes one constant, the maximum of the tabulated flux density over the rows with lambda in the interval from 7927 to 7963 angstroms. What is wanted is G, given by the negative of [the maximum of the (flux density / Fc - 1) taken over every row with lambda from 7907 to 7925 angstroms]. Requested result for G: -0.23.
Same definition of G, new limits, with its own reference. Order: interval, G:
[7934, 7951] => 0.04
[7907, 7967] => -0.23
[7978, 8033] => -0.24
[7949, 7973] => 0.04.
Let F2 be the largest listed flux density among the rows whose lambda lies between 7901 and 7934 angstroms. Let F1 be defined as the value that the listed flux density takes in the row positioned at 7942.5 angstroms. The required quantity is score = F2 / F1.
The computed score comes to 1.39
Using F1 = 68.64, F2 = 95.32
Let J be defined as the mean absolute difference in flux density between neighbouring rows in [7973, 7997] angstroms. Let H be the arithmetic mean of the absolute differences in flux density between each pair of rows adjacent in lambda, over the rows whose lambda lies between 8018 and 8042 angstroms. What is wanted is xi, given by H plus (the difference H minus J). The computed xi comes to 6.0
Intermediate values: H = 6.03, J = 6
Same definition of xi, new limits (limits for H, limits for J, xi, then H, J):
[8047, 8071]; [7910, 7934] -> 4.2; 6.53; 9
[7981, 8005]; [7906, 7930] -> 2.4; 5.32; 8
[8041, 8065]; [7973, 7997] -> 6.3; 6.17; 6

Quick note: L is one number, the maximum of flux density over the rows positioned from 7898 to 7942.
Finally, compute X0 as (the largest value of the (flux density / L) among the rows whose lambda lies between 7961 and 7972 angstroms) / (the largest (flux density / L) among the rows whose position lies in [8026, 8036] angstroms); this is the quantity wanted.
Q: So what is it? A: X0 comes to 1.03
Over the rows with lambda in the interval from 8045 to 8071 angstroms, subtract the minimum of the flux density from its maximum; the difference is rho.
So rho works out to 13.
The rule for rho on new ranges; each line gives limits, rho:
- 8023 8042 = 13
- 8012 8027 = 12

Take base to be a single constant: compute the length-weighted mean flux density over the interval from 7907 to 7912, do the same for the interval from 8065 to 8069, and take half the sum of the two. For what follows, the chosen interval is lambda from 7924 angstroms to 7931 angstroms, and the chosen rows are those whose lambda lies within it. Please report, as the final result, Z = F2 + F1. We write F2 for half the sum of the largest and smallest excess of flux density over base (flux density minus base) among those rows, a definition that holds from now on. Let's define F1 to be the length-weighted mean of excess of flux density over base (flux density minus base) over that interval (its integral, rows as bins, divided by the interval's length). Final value 6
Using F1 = 2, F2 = 4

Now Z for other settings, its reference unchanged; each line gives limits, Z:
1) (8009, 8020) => -5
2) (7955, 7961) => 0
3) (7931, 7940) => 6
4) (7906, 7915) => 5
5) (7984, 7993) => 8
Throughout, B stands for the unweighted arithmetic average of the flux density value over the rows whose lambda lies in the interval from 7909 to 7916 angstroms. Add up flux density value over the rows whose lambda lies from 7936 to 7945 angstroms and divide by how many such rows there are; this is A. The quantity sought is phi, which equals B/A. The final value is 1.02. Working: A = 70.6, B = 72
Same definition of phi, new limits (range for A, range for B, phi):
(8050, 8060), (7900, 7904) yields 1.03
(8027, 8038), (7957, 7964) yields 1.07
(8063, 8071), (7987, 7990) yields 1.13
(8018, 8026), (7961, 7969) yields 1.03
